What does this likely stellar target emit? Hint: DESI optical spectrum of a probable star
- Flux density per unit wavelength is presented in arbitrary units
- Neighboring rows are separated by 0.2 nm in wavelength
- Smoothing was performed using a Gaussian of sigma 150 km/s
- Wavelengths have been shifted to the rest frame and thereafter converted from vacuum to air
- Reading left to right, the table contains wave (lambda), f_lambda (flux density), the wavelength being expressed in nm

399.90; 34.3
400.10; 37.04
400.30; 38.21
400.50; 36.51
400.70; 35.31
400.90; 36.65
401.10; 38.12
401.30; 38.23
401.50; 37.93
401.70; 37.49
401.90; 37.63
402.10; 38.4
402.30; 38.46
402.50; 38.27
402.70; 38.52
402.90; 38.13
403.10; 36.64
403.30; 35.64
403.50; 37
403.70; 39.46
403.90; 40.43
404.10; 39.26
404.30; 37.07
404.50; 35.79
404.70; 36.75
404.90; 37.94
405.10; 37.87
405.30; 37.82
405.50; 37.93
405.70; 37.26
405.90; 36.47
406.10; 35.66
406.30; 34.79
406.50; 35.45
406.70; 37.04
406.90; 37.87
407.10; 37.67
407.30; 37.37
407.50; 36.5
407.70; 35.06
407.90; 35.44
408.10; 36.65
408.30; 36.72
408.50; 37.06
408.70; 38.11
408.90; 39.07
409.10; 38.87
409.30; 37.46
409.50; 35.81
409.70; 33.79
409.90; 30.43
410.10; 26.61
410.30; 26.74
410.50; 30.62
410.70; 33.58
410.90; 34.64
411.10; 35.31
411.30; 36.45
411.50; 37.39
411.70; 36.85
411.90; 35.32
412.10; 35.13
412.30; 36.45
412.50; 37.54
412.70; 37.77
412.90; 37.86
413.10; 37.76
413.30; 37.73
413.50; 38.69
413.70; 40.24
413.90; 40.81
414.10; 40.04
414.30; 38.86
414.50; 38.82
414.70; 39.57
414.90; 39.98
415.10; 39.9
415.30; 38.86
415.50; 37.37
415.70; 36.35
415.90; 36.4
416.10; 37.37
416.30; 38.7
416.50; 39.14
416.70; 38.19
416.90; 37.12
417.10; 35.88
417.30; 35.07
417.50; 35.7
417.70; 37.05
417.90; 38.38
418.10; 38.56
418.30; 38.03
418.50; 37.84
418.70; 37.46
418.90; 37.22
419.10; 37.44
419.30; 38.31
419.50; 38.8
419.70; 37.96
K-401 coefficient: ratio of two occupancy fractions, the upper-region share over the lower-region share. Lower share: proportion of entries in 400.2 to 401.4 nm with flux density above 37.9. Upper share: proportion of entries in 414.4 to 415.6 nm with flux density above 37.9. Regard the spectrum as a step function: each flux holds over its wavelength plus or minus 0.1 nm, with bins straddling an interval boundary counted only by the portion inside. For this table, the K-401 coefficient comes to 1.7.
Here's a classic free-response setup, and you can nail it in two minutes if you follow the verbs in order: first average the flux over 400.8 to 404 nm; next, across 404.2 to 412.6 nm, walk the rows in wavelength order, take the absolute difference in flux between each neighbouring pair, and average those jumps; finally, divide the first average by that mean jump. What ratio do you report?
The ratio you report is 35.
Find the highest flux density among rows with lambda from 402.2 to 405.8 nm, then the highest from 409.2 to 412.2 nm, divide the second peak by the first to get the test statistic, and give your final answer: 0.93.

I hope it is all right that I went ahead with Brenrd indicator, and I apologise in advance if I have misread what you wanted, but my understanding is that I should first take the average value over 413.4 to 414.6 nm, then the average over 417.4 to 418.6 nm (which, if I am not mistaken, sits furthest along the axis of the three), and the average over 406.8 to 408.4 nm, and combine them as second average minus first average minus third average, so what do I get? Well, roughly -38.6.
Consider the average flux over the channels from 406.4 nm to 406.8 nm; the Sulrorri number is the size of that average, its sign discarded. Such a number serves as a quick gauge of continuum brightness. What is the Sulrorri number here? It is 36.2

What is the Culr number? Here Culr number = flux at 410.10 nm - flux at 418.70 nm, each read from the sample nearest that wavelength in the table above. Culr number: -11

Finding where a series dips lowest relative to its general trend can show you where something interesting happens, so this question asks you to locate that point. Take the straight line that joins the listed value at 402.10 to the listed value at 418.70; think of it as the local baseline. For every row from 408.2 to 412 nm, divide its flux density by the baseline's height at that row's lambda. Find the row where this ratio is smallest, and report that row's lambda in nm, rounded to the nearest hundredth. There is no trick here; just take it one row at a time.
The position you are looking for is 410.10 nm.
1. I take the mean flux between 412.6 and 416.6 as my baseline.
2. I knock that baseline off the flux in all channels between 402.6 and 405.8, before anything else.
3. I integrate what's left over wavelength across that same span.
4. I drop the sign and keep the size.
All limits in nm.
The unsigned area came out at 3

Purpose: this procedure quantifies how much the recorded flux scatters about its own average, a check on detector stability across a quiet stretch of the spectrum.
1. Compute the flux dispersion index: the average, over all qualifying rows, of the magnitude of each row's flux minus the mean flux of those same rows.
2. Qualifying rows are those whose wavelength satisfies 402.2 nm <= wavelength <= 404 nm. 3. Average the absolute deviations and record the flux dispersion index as 1.1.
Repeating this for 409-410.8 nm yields 3.6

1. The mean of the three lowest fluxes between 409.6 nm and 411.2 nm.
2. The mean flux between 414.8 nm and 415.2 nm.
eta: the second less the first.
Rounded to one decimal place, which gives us 12.0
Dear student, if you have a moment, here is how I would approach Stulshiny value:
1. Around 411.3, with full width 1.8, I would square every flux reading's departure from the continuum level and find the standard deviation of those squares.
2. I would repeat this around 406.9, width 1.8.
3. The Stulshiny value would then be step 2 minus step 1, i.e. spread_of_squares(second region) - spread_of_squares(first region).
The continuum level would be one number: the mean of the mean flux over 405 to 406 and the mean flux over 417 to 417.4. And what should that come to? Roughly -10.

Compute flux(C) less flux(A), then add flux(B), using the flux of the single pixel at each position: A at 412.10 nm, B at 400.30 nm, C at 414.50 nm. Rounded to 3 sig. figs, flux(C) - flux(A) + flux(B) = 41.9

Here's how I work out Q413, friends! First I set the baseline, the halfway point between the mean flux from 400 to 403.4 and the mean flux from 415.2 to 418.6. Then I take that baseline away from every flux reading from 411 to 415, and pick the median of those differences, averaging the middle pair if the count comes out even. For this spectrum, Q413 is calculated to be 0.32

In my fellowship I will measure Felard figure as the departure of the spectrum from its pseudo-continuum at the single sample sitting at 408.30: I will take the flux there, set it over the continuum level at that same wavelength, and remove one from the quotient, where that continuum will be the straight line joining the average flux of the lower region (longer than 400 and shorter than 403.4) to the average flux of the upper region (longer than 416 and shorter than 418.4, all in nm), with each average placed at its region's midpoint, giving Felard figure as -0.020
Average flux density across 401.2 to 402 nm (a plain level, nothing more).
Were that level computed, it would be 37.8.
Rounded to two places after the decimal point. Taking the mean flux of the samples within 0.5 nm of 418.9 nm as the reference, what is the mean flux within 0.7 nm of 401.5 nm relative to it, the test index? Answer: 1.00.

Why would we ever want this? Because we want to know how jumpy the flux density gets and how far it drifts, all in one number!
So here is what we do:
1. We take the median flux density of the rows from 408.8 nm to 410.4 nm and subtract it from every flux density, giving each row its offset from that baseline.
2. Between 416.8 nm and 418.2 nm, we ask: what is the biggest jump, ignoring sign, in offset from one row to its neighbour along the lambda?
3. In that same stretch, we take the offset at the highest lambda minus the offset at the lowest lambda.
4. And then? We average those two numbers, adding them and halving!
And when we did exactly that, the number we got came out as 1.4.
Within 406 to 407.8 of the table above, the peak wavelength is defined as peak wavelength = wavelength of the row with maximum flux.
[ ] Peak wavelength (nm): 406.90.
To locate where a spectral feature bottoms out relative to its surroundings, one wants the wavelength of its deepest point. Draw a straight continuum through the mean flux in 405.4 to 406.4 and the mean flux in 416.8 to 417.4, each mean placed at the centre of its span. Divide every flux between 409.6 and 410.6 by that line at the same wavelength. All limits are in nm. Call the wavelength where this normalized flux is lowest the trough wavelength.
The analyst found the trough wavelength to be 410.10 nm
